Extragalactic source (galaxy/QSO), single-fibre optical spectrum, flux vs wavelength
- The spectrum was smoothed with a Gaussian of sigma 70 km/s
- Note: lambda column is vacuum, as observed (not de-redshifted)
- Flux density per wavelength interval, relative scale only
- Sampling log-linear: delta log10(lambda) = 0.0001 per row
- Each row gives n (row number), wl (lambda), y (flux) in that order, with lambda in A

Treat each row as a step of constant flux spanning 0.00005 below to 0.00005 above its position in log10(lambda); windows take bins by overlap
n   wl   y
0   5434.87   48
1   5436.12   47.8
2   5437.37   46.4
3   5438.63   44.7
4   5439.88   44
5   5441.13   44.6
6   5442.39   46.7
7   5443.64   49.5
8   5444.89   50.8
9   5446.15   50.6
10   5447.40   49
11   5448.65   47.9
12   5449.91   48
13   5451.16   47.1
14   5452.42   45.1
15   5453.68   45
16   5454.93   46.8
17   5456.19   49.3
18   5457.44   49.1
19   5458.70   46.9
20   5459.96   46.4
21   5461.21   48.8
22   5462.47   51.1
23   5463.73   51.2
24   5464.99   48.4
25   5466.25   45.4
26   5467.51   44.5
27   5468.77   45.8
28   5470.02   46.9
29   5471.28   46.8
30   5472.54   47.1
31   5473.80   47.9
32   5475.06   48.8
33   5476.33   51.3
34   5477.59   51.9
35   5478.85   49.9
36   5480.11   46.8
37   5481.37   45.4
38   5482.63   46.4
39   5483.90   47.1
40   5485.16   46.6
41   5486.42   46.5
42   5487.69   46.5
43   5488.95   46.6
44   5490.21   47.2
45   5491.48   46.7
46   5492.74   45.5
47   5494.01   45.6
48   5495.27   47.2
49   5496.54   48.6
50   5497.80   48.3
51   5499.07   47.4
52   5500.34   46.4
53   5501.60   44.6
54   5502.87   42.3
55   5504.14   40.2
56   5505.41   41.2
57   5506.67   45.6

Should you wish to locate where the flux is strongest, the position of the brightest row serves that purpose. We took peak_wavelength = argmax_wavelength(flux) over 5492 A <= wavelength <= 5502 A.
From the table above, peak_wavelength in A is 5496.54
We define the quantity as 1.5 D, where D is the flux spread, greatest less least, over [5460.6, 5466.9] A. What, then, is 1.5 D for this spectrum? 8.7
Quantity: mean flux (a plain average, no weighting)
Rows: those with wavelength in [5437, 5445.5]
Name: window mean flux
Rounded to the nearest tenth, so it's 46.7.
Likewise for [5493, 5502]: 46.9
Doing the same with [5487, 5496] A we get 46.5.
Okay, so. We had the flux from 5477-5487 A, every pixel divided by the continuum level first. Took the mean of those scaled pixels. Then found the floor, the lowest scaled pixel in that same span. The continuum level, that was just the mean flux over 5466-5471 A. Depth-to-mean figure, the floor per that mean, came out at 0.954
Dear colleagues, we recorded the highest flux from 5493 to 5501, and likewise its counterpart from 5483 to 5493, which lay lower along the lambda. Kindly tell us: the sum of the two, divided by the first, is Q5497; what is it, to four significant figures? 1.971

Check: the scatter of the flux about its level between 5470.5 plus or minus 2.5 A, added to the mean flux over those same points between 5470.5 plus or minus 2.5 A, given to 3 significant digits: 47.2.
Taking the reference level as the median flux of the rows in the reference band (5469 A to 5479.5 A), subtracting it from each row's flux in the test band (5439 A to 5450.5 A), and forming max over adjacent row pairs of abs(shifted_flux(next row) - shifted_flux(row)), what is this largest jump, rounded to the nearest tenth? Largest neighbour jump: 2.8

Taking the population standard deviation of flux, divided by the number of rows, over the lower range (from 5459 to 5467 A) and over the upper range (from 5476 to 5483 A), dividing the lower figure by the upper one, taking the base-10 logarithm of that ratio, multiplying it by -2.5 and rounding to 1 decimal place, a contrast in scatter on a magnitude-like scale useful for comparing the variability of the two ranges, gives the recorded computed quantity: 0.2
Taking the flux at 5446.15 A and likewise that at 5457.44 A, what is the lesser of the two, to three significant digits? 49.1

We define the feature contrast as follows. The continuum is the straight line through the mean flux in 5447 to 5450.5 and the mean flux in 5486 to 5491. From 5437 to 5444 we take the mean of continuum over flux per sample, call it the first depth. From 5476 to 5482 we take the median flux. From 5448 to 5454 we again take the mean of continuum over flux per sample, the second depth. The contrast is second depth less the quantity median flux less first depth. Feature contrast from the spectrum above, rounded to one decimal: -47.8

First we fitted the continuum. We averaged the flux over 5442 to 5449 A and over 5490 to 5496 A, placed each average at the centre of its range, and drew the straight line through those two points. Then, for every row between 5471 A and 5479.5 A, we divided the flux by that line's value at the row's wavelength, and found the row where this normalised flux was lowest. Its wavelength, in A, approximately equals 5471.28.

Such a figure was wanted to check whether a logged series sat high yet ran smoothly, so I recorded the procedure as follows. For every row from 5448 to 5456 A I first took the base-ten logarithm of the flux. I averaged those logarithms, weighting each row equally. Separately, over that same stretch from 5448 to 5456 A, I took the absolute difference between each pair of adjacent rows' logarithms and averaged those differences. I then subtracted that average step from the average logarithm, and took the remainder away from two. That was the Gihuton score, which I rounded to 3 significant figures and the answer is 0.340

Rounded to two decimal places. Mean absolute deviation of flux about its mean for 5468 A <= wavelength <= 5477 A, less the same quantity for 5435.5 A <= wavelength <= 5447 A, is -0.86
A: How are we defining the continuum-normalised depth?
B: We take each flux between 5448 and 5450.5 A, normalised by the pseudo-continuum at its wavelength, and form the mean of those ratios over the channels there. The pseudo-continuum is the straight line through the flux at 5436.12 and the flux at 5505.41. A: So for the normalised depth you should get 1.03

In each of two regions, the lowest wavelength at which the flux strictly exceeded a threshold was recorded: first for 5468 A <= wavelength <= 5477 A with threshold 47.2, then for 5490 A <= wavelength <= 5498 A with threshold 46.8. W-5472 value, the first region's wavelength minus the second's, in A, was -16.4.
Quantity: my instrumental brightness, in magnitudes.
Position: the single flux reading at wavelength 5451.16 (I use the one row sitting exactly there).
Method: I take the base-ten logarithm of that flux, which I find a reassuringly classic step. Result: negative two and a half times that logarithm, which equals -4.18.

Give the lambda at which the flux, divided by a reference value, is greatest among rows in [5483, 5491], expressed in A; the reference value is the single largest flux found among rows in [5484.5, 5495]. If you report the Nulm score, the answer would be 5490.21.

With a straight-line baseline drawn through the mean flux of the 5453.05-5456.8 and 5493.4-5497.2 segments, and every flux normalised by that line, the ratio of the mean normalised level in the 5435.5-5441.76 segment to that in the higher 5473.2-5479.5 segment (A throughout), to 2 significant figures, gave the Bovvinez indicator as 0.91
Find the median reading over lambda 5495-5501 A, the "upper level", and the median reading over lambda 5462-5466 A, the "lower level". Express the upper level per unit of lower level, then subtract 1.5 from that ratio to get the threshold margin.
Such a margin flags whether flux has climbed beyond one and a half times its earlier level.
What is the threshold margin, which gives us -0.572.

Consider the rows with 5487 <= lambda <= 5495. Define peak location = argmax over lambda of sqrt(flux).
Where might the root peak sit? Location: 5490.21 A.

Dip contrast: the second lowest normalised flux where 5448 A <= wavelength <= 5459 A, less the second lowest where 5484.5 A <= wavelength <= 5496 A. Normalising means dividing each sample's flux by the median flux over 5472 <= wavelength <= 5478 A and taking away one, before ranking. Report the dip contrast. -0.010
